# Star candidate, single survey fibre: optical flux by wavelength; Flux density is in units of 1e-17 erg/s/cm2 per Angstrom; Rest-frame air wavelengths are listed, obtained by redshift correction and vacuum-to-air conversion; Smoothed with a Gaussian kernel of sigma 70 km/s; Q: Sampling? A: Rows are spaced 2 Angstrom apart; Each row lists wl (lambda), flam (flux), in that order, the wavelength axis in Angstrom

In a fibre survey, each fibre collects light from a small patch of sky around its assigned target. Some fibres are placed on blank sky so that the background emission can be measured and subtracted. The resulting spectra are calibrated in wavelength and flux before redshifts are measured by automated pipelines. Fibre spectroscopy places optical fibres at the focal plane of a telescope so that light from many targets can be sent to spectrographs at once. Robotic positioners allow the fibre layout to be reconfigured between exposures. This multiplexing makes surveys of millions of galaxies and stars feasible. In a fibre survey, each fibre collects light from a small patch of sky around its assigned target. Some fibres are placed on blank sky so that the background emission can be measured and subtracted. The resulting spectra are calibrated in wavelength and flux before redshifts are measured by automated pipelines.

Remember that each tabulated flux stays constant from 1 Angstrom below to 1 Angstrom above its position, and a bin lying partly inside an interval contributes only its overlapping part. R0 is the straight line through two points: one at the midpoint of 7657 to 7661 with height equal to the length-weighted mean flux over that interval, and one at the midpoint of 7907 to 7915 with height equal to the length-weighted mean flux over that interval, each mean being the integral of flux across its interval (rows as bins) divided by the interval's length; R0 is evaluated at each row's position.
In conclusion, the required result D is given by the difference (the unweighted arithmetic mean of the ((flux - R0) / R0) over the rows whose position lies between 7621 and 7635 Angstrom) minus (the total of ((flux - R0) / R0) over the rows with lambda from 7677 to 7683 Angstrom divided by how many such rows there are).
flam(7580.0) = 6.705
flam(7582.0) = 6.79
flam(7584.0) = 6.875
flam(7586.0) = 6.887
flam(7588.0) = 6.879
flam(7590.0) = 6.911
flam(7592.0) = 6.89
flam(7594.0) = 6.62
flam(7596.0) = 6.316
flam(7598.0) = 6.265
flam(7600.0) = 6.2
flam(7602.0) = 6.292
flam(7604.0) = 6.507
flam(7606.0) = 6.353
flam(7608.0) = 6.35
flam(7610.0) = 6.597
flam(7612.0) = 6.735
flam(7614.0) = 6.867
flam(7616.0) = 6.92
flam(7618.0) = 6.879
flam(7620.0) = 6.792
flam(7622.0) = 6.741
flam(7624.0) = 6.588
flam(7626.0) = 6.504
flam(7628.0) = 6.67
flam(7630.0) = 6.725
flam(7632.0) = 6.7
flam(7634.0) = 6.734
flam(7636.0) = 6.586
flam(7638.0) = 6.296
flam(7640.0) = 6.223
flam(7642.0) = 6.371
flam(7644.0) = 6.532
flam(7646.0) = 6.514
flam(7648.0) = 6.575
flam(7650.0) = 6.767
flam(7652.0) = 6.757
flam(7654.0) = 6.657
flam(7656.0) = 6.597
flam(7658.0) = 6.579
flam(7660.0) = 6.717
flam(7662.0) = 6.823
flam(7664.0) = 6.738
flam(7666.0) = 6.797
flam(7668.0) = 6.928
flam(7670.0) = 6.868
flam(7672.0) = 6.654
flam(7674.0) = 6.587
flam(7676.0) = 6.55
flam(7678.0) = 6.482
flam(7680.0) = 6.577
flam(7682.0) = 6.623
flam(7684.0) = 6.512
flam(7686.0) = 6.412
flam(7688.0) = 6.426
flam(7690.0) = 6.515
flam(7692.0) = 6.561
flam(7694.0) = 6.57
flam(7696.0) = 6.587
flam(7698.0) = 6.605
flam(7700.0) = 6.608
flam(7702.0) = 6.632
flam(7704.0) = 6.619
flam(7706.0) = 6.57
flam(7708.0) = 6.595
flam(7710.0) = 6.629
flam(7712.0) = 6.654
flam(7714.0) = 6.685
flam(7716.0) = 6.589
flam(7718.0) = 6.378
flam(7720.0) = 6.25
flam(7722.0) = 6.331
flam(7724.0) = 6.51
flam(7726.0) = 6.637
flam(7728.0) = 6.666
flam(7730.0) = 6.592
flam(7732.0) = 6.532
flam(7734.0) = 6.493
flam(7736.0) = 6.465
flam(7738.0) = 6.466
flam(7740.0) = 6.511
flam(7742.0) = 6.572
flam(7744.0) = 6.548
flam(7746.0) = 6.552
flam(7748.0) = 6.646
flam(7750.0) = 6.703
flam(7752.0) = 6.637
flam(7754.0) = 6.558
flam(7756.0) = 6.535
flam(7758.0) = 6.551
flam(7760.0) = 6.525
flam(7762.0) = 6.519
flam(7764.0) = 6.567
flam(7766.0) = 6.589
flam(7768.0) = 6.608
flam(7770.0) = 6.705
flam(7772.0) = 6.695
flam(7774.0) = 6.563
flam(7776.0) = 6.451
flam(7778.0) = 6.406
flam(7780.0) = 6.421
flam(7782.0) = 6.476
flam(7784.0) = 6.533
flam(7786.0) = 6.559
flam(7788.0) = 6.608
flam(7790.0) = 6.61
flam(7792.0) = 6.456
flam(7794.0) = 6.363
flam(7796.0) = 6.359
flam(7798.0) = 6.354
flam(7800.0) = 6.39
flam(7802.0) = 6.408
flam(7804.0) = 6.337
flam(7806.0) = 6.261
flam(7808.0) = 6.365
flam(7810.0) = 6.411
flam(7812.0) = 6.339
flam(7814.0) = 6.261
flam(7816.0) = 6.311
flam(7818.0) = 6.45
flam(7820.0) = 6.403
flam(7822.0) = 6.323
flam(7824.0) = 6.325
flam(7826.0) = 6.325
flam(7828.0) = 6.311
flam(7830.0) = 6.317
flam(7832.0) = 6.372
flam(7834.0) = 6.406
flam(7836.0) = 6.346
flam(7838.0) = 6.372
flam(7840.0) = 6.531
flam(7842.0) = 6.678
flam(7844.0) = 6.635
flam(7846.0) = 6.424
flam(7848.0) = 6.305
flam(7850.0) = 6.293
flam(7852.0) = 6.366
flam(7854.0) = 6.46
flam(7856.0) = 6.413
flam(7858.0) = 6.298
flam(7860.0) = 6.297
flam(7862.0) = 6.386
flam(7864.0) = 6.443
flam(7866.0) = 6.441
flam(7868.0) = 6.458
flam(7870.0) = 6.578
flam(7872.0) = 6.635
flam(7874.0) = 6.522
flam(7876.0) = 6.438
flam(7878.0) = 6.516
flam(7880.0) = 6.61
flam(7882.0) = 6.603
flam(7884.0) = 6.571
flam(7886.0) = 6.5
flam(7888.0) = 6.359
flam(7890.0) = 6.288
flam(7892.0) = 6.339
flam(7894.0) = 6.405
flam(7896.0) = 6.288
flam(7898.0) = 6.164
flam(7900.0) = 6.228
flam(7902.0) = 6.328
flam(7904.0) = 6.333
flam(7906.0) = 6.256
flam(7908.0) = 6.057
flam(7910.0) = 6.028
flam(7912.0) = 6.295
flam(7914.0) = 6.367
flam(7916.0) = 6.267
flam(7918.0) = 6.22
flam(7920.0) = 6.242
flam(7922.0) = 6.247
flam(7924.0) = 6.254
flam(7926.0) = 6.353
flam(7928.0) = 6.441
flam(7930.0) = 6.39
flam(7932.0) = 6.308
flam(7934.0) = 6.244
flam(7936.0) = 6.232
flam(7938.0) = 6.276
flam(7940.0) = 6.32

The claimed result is 0.00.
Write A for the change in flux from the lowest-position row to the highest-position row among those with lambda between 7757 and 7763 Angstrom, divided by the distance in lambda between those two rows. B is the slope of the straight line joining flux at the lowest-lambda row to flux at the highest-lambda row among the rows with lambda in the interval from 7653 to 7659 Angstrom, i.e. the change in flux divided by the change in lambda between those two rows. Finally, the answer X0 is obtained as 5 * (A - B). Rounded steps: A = -0.01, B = -0.02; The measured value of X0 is 0.06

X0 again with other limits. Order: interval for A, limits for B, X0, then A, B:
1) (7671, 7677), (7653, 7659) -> -0.03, -0.03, -0.02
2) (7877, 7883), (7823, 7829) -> 0.13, 0.02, 0.00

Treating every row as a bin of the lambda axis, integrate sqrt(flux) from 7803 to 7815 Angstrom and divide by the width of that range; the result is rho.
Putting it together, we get 2.52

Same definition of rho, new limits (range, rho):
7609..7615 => 2.59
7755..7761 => 2.56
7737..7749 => 2.56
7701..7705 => 2.57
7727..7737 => 2.56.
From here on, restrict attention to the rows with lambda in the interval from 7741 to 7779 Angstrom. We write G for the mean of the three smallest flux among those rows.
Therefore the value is 6.46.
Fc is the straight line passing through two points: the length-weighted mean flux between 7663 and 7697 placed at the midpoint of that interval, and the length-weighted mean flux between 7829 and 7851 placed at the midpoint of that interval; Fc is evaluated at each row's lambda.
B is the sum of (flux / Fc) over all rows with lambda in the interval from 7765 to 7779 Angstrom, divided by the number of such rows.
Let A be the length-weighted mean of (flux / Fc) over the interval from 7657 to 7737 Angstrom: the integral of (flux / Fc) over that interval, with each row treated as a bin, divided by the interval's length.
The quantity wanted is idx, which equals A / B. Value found 0.99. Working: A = 1.00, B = 1.011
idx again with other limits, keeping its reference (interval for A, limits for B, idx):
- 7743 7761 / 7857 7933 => 1.01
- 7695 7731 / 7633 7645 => 1.03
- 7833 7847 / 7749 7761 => 1.00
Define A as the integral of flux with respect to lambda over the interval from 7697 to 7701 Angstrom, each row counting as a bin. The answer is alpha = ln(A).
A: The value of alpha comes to 3.27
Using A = 26.4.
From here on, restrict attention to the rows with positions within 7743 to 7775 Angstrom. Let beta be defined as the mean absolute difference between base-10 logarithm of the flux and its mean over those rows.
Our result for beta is 0.0035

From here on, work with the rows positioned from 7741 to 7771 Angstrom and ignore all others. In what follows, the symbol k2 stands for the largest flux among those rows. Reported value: 6.705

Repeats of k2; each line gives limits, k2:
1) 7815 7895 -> 6.678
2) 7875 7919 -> 6.61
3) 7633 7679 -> 6.928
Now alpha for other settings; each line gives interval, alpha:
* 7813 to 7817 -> 3.22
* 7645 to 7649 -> 3.26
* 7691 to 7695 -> 3.27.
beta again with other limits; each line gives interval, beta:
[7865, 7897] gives 0.0064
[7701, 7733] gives 0.0064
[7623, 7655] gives 0.0084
